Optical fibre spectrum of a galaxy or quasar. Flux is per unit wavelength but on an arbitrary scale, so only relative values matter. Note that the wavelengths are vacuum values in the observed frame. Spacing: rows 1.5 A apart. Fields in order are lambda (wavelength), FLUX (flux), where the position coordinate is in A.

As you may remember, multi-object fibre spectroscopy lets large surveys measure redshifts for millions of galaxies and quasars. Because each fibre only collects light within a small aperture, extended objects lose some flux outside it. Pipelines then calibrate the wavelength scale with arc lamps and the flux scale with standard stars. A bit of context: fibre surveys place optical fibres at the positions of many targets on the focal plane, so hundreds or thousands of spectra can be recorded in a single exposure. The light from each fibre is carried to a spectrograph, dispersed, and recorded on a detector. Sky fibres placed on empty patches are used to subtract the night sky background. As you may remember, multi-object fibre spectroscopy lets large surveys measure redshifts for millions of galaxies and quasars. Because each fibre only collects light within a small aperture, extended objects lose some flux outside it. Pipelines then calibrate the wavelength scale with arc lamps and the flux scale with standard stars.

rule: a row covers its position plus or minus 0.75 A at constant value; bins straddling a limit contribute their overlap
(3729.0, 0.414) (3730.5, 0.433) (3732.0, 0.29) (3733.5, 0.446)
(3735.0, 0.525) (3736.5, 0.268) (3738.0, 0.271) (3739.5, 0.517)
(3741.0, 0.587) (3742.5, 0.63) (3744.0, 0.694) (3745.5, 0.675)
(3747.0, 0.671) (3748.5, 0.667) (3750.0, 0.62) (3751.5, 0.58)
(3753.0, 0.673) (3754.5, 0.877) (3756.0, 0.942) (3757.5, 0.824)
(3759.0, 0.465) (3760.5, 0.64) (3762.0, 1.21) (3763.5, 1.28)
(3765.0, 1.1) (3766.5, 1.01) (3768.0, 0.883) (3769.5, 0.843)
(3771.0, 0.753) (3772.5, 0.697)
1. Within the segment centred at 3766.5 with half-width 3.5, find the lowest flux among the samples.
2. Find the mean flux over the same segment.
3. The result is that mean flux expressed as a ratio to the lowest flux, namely 1.2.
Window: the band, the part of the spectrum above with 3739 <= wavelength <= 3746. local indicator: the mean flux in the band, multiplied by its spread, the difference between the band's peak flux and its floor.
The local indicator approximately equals 0.11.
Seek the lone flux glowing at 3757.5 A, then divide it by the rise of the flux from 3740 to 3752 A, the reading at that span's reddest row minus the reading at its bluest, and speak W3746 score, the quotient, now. -118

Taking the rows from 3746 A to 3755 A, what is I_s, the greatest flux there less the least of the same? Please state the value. 0.30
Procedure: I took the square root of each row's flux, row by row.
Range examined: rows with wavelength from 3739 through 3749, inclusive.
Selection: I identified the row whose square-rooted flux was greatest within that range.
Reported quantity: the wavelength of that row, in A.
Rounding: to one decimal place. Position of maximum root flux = 3744.0 A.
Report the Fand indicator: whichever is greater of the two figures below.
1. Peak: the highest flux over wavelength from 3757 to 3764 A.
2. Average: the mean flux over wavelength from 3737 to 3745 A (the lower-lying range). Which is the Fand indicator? 1.28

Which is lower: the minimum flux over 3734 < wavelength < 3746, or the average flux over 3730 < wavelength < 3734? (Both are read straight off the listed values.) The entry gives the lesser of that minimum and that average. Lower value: 0.268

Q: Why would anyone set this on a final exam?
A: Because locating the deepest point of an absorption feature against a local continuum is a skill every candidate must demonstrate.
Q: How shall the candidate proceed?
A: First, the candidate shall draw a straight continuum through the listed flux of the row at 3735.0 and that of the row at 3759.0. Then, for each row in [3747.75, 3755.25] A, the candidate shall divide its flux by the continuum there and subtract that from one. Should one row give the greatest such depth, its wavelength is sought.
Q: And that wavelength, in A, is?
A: 3751.5 A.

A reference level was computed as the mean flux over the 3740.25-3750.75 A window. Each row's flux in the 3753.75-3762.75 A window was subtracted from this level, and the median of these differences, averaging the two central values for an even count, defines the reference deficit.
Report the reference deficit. -0.2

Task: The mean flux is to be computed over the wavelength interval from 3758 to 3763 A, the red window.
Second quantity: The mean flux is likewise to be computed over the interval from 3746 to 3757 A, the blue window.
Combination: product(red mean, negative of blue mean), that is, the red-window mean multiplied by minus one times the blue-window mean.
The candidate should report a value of -0.6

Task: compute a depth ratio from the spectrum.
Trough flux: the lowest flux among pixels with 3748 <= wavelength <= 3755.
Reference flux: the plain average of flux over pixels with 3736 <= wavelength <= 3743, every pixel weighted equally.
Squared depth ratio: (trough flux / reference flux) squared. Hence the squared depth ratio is 1.6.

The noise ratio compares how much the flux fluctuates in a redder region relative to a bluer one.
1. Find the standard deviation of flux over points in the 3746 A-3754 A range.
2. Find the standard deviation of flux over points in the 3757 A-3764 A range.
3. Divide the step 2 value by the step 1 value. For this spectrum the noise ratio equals 9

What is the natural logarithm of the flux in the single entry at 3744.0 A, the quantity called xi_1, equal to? -0.4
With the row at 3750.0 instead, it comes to -0.5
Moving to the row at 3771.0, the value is -0.3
